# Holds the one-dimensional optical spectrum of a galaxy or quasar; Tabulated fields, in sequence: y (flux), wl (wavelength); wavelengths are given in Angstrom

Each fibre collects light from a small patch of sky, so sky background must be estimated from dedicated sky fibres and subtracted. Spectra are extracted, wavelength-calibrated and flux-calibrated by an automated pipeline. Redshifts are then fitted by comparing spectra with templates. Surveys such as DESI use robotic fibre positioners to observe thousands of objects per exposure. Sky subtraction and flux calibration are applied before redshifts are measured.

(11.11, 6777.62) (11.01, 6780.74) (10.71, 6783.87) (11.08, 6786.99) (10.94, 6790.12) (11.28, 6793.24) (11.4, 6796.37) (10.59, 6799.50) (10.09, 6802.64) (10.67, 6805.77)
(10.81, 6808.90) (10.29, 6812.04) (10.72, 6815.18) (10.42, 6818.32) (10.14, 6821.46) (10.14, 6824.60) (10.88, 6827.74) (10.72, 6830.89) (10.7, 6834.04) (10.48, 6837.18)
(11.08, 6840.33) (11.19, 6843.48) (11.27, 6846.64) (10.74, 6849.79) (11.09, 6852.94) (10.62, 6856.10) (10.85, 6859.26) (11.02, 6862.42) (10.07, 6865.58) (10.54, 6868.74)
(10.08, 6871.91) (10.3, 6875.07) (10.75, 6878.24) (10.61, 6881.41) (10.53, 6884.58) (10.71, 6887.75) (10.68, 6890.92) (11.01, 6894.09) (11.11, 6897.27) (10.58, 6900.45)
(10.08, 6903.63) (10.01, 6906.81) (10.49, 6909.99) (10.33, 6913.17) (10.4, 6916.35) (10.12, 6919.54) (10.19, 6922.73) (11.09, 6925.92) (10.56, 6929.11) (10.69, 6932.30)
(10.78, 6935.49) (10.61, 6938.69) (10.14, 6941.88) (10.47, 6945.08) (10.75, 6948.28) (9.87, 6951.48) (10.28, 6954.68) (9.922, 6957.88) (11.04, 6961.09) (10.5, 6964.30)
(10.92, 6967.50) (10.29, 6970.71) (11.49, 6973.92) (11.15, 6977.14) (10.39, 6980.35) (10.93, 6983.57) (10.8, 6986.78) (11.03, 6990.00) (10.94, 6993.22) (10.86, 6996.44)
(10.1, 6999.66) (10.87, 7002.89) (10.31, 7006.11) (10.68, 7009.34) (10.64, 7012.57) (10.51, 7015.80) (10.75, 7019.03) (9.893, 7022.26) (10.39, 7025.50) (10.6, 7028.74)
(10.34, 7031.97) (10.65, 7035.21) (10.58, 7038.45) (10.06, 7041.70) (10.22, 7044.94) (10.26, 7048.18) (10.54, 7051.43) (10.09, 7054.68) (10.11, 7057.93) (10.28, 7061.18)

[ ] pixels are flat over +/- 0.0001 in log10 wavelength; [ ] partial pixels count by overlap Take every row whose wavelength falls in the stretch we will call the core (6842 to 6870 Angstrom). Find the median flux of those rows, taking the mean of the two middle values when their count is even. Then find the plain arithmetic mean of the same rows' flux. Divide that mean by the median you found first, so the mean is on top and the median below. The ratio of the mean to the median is 0.997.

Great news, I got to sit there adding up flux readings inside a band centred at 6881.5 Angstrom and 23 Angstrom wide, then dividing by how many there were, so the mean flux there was 10.5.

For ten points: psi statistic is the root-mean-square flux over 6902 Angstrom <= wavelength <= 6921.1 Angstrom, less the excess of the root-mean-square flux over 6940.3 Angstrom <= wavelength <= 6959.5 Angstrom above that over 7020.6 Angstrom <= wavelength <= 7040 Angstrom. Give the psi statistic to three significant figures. 10.4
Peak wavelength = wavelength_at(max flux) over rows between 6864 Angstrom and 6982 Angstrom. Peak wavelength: 6973.92 Angstrom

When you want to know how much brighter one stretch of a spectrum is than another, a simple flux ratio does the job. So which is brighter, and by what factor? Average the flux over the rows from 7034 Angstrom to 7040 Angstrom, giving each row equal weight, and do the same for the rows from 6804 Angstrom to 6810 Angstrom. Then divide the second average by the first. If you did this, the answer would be 1.01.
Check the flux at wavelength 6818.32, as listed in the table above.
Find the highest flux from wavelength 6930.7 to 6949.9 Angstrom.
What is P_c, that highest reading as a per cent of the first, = 103.5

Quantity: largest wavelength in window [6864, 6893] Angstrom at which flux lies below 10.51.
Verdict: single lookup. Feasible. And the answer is 6875.07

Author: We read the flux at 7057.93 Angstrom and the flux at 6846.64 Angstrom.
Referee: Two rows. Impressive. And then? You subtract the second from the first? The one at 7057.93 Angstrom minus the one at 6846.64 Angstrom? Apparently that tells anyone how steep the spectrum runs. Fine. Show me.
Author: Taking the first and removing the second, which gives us -1.2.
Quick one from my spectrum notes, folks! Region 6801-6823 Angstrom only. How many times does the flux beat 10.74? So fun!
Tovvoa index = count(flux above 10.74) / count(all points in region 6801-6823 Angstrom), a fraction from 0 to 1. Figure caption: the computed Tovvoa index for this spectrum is 0.14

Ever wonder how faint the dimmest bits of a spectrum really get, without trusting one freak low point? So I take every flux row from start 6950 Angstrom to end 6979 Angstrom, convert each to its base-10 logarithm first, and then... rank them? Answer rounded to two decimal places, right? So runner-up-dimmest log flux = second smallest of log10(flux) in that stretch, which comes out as 1.00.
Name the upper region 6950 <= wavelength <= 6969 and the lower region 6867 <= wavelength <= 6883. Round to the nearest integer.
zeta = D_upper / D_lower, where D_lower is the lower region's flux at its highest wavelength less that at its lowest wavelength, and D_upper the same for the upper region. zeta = 15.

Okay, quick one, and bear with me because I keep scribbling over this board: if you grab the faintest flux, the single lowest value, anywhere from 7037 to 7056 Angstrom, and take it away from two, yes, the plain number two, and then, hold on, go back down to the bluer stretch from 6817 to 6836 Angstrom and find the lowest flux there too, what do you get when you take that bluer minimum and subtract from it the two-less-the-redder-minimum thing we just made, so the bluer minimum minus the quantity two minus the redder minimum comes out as 18.2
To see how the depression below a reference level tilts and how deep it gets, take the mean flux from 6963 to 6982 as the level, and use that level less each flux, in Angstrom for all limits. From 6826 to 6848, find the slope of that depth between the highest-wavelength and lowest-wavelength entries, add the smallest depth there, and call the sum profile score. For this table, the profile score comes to -0.50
